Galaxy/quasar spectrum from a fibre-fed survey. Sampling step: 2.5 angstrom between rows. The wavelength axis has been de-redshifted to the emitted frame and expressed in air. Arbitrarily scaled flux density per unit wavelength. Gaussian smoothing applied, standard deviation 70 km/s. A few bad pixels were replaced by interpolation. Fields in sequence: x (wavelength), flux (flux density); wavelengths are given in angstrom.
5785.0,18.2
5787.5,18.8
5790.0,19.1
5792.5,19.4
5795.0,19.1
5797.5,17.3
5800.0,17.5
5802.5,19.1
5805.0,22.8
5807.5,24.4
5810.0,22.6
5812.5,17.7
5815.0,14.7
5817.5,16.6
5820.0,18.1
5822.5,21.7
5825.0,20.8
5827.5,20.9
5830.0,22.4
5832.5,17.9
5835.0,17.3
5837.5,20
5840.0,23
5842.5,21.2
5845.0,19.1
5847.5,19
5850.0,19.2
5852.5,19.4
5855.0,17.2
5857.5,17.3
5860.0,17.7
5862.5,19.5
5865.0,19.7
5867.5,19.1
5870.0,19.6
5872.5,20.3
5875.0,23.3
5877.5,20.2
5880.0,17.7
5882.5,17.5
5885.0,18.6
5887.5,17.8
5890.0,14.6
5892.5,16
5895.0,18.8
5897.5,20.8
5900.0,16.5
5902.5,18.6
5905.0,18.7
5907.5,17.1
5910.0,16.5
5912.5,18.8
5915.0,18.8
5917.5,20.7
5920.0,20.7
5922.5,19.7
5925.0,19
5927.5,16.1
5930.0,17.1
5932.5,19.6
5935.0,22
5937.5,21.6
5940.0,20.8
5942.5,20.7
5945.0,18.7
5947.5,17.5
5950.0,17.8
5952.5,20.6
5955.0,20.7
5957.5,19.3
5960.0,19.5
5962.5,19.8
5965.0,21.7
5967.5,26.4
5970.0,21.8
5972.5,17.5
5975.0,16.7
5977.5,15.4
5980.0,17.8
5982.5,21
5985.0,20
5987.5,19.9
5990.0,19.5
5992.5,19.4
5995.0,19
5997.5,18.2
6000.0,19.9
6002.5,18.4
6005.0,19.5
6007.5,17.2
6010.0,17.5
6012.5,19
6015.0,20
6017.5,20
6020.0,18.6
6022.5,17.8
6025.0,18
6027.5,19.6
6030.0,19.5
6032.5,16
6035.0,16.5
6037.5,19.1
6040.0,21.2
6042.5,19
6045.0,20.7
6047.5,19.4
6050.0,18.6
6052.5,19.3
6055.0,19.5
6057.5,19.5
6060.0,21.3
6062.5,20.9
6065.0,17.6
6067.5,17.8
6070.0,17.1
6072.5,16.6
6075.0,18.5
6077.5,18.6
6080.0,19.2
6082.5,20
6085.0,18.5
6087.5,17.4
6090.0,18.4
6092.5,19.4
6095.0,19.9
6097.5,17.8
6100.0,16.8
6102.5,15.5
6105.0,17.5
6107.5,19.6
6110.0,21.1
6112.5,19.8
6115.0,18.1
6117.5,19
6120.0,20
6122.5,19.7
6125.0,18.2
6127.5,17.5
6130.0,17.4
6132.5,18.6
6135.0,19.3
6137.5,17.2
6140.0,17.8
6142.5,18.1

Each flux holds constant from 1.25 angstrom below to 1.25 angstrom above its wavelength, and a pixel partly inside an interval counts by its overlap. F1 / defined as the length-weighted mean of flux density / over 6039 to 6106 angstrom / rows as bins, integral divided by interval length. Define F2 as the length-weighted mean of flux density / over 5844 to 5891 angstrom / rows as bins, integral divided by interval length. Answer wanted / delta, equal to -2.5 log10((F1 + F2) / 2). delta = -3.18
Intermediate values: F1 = 18.7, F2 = 18.8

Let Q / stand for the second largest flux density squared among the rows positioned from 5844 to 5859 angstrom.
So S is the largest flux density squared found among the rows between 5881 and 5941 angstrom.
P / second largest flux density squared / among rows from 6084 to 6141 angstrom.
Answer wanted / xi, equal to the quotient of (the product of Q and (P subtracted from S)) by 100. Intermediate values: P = 400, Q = 369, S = 484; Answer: 310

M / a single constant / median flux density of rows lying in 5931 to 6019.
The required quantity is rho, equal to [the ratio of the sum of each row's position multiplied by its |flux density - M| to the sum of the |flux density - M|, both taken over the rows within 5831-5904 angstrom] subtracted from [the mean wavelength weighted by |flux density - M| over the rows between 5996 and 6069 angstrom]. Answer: 162.0 angstrom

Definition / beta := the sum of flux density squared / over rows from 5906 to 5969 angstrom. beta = 9763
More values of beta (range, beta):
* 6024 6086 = 8960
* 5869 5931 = 8682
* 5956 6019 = 9491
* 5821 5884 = 9719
